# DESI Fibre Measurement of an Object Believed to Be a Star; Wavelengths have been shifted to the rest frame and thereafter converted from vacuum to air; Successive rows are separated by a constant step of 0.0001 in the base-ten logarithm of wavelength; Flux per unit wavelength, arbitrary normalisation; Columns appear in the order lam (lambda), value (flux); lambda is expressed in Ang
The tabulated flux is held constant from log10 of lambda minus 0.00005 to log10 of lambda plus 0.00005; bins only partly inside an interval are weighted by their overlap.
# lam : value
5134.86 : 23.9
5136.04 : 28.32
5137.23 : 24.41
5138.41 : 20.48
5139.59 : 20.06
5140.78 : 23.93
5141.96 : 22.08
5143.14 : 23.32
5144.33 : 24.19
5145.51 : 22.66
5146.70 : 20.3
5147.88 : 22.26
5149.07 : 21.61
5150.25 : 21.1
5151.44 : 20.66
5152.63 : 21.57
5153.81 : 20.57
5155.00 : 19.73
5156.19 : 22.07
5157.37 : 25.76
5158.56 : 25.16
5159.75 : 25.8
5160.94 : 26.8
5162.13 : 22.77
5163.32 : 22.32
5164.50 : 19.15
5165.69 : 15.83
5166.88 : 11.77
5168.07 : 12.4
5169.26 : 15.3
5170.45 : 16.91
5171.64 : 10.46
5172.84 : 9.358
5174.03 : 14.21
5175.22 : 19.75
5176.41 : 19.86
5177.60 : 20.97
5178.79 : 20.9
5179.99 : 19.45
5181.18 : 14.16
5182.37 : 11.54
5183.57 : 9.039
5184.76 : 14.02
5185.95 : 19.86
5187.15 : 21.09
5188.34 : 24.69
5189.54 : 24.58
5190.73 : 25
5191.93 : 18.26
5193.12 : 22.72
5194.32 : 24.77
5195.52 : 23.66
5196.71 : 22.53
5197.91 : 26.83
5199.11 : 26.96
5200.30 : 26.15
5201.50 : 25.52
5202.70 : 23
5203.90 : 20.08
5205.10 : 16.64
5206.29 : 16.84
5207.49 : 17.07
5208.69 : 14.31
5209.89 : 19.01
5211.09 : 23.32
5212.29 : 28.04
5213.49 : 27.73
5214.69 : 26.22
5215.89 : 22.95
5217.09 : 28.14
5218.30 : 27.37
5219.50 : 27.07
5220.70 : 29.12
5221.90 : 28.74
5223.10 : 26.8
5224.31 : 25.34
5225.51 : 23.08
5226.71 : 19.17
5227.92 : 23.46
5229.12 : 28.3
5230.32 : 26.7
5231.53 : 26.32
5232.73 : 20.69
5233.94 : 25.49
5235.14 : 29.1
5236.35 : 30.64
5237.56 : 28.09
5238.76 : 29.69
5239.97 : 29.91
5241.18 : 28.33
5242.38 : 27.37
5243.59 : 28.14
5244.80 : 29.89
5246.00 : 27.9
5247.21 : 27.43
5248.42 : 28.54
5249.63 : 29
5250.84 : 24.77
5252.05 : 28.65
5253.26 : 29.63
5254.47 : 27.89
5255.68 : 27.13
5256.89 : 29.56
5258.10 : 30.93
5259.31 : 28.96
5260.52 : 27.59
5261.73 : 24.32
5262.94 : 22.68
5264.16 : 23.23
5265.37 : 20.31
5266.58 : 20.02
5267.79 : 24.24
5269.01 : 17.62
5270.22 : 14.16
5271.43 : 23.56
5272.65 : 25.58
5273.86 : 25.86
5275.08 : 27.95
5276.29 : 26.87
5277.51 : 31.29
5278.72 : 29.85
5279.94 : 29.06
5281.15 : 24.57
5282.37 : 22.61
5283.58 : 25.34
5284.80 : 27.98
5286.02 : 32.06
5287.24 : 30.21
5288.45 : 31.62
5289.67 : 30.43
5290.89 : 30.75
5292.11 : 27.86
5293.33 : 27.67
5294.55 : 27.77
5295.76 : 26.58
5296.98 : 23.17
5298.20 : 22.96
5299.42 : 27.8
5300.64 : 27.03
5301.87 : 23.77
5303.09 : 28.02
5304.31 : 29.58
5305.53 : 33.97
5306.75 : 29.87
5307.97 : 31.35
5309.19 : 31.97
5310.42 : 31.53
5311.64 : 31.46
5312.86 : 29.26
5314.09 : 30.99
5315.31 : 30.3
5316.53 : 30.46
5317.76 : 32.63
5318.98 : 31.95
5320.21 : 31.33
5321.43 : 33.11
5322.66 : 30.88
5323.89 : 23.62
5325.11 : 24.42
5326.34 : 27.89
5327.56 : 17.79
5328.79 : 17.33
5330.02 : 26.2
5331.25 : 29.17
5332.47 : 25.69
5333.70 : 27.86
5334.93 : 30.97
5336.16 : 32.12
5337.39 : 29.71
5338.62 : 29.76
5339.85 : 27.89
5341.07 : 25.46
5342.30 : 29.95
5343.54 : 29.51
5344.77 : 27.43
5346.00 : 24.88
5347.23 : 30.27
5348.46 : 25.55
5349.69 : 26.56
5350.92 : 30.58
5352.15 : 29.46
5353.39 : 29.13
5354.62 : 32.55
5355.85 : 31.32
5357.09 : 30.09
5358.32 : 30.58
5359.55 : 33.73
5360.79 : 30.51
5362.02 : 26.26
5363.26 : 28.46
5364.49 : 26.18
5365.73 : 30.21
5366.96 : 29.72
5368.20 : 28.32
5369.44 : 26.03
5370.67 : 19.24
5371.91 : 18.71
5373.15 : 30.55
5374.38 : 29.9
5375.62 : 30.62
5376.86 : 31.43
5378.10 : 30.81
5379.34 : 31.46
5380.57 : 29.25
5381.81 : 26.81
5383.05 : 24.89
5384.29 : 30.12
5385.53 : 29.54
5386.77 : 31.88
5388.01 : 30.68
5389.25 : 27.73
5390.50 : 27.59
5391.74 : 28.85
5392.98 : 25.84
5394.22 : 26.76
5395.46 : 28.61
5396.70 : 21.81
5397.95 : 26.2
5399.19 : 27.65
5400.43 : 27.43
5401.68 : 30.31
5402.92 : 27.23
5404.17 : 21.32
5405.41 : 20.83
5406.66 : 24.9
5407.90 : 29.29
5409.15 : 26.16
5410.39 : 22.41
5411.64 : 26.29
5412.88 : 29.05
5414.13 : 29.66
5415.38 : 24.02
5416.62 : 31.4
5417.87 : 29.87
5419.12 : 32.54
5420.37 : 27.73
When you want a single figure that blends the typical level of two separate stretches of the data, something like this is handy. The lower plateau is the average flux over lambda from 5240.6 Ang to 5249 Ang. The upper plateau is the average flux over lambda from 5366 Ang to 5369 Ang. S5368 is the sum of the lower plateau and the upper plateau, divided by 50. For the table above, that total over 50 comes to 1.14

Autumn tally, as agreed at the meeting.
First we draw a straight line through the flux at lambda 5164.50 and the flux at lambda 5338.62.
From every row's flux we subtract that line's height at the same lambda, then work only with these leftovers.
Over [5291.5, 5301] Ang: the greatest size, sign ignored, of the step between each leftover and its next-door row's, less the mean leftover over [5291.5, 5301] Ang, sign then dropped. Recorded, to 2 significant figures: 5.6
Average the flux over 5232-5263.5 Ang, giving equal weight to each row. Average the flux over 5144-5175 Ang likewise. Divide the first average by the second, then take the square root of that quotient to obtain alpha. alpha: 1.19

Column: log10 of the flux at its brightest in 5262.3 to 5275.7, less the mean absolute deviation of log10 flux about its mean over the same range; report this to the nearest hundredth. 1.38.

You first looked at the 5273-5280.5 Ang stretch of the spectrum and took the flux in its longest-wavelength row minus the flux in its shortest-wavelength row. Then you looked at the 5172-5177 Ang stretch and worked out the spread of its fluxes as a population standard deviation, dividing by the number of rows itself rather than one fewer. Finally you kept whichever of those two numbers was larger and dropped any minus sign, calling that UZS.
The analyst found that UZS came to 4.4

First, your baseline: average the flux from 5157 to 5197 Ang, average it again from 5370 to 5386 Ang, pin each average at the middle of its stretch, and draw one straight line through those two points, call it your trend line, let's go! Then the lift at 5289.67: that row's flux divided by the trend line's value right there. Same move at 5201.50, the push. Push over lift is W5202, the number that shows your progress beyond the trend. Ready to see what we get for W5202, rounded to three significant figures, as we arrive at 1.00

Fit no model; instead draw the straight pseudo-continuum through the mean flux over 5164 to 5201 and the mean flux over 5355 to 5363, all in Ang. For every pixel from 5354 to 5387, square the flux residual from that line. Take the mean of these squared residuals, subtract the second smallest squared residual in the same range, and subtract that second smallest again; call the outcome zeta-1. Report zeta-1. 18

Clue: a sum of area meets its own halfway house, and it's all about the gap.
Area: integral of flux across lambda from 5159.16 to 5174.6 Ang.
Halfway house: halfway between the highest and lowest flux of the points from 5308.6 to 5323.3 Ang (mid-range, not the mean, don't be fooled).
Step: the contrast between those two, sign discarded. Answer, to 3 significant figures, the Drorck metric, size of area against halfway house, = 234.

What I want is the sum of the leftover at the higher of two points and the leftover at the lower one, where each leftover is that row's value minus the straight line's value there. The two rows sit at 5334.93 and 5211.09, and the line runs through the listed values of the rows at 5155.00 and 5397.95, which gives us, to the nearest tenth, 8.5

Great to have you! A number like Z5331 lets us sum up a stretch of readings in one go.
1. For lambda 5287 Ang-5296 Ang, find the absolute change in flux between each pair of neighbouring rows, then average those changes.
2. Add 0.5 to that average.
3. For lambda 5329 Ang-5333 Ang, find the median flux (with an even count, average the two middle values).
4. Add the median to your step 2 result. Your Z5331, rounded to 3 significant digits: 27.7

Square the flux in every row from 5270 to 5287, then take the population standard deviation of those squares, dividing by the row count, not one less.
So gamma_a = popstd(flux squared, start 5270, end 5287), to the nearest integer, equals 203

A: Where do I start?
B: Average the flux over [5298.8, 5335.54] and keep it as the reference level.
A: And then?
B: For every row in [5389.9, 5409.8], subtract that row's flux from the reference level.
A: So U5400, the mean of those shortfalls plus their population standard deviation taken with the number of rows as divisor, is 5.0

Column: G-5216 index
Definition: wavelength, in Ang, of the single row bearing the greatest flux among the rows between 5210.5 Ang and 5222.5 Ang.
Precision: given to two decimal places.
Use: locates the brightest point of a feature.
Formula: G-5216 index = 5220.70 Ang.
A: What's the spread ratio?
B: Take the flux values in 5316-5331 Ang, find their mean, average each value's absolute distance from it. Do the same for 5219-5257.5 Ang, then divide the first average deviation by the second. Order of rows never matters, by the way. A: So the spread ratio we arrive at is 2.3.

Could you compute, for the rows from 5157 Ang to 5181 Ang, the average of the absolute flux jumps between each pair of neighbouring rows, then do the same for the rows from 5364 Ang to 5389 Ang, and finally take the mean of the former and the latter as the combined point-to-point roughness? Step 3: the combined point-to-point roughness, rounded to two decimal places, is 2.36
